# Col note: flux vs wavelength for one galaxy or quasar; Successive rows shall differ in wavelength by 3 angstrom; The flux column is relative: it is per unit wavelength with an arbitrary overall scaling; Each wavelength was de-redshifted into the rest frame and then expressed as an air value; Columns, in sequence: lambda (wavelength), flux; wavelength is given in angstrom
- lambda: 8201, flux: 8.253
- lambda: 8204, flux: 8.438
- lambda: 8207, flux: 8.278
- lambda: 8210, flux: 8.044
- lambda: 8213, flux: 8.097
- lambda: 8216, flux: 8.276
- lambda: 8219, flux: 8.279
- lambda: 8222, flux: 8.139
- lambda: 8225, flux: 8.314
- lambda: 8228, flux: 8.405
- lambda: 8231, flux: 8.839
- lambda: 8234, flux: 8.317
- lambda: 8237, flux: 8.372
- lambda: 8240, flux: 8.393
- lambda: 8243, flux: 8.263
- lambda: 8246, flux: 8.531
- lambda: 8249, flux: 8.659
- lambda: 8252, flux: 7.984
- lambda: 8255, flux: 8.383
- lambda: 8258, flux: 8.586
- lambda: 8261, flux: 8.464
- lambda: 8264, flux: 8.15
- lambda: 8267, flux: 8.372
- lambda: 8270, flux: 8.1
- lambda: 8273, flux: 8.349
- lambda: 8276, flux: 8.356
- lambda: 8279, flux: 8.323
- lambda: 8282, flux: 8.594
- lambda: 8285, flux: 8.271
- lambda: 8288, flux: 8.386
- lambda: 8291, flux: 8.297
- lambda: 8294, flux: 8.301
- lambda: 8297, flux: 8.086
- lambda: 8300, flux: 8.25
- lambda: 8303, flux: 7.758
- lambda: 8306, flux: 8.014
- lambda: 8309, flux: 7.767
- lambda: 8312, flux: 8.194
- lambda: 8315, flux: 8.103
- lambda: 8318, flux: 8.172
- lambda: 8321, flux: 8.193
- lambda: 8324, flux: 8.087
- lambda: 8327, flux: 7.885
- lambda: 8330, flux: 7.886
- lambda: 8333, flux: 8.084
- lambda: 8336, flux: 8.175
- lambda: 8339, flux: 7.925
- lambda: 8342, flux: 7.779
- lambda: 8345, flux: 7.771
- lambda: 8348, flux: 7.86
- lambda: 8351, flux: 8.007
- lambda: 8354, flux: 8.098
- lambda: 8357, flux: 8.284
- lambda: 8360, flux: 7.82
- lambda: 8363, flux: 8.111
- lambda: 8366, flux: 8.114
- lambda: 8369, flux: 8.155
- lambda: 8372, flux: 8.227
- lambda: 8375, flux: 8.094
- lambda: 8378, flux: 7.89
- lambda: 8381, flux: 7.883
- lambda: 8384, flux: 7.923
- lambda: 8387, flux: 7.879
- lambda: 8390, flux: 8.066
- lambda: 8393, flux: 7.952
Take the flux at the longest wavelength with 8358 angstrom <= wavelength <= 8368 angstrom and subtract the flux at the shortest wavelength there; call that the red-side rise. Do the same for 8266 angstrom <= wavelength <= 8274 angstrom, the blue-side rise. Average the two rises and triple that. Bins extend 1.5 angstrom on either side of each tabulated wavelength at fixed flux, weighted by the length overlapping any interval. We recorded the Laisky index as 0.41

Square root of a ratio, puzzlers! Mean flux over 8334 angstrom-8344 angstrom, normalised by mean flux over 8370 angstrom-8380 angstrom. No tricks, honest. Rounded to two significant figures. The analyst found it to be 0.99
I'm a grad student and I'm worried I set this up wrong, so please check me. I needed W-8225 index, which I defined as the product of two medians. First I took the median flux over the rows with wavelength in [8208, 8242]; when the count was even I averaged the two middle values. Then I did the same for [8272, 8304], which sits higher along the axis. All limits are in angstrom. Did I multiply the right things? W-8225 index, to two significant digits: 69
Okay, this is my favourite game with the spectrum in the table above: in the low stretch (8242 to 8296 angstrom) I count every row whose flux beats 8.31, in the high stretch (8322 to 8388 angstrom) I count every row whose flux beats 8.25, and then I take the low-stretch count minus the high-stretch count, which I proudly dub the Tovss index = 10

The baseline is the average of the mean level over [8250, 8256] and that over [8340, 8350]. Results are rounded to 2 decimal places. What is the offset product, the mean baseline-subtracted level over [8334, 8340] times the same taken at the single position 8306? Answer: 0.00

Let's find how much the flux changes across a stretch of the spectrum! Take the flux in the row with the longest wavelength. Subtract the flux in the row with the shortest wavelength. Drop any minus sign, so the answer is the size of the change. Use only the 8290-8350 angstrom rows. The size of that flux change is 0.44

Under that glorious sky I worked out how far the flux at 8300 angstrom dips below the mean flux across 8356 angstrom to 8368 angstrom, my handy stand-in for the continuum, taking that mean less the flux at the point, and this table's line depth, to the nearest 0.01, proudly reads -0.17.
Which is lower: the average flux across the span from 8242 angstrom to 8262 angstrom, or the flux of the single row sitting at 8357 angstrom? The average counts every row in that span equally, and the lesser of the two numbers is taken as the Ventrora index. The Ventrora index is 8.28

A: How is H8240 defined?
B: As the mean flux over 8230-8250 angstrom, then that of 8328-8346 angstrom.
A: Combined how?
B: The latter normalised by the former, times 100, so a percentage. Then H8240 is 94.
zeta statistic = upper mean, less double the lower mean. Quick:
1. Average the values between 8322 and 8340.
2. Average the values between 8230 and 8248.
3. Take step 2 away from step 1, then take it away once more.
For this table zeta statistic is -8.9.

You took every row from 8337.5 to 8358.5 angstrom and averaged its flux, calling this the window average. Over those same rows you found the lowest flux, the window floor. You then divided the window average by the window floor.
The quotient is 1.02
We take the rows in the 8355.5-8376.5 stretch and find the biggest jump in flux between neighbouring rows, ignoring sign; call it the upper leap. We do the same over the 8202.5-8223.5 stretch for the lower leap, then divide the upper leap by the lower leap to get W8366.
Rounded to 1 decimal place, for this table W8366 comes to 2.0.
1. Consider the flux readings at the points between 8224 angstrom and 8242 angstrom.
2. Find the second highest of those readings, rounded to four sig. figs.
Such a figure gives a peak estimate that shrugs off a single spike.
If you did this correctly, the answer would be 8.405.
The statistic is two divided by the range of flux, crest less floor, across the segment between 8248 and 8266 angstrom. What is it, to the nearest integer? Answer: 3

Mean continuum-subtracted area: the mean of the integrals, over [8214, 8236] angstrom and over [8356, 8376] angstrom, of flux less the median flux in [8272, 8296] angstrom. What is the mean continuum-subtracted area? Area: -2.0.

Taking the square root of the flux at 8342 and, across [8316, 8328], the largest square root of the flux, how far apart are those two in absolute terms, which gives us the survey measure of 0.073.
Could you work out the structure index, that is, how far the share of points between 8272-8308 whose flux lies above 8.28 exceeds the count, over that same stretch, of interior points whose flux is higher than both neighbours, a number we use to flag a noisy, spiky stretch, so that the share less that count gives -4.4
